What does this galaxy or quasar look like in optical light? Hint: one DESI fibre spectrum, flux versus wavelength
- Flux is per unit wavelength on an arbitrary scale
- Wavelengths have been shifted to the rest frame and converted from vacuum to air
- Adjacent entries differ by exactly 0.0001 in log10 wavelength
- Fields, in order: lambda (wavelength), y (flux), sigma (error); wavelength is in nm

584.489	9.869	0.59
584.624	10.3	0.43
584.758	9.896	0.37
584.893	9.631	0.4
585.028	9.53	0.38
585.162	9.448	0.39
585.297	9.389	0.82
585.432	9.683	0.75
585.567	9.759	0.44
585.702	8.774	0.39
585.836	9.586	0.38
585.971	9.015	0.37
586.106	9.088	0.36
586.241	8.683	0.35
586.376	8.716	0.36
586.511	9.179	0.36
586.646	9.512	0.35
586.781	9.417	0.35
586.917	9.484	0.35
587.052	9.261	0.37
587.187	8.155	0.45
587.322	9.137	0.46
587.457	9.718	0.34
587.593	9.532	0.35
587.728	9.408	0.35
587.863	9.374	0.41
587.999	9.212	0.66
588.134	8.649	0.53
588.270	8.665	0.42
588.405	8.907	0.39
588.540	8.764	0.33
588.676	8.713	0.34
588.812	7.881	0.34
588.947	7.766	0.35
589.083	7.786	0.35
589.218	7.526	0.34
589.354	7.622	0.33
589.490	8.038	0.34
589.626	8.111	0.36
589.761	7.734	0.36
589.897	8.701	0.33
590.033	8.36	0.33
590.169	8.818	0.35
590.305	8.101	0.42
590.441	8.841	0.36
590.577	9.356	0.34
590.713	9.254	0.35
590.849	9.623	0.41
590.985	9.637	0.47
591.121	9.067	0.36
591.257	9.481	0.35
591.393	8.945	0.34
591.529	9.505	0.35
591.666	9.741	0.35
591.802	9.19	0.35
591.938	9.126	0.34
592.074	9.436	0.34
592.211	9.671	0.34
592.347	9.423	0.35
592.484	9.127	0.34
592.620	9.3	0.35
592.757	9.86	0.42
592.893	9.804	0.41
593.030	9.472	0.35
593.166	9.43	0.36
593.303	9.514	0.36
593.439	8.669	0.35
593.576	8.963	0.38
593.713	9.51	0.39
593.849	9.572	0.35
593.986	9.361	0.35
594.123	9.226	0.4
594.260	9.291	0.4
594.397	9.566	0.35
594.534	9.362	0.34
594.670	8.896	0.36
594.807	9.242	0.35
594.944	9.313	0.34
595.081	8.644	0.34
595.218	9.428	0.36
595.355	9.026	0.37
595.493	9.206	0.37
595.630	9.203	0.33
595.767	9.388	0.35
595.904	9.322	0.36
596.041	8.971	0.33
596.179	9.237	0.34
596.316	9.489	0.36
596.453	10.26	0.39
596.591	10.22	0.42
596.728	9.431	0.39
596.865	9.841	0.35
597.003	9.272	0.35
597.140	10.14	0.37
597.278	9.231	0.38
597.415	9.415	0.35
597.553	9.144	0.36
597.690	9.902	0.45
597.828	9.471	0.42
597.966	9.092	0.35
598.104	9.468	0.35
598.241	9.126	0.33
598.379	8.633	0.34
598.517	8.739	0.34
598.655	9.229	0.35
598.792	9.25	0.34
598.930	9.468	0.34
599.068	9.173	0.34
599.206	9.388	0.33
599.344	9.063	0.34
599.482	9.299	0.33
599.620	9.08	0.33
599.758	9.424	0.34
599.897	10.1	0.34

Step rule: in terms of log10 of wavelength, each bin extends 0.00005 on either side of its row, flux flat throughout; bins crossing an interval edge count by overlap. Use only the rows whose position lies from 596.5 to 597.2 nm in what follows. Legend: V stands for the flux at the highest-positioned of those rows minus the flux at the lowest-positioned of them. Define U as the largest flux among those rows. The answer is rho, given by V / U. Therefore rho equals -0.01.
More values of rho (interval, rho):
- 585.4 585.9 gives -0.01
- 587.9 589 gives -0.16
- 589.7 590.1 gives 0.07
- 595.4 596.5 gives 0.10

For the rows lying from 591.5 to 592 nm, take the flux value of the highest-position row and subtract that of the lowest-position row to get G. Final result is -0.38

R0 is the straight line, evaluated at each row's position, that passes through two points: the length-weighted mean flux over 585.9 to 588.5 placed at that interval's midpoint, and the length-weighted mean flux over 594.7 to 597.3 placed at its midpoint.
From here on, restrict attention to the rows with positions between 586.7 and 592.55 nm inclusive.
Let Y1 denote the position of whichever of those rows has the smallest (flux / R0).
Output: 589.218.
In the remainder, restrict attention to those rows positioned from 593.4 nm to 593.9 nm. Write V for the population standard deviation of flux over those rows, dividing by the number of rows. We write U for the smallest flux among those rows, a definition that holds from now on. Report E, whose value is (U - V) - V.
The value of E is 7.9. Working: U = 8.669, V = 0.38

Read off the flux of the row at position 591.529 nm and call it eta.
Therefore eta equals 9.505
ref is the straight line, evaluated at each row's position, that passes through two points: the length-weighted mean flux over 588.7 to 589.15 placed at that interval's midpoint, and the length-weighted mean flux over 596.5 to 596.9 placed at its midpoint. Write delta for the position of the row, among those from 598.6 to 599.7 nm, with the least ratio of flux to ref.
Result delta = 599.620 nm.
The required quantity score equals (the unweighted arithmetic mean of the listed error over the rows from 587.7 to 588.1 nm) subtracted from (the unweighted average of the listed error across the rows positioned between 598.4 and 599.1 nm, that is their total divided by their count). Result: -0.13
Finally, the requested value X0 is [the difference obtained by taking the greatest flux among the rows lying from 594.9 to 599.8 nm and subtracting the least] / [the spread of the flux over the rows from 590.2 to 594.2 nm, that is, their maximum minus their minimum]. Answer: 0.9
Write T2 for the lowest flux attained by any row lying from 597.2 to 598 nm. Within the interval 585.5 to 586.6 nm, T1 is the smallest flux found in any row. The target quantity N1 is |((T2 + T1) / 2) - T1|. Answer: 0.20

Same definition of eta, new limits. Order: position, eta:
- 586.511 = 9.179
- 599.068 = 9.173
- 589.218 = 7.526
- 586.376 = 8.716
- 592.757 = 9.86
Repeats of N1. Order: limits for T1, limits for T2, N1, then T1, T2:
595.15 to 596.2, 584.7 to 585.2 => 0.24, 8.971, 9.448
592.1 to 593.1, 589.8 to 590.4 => 0.51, 9.127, 8.101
